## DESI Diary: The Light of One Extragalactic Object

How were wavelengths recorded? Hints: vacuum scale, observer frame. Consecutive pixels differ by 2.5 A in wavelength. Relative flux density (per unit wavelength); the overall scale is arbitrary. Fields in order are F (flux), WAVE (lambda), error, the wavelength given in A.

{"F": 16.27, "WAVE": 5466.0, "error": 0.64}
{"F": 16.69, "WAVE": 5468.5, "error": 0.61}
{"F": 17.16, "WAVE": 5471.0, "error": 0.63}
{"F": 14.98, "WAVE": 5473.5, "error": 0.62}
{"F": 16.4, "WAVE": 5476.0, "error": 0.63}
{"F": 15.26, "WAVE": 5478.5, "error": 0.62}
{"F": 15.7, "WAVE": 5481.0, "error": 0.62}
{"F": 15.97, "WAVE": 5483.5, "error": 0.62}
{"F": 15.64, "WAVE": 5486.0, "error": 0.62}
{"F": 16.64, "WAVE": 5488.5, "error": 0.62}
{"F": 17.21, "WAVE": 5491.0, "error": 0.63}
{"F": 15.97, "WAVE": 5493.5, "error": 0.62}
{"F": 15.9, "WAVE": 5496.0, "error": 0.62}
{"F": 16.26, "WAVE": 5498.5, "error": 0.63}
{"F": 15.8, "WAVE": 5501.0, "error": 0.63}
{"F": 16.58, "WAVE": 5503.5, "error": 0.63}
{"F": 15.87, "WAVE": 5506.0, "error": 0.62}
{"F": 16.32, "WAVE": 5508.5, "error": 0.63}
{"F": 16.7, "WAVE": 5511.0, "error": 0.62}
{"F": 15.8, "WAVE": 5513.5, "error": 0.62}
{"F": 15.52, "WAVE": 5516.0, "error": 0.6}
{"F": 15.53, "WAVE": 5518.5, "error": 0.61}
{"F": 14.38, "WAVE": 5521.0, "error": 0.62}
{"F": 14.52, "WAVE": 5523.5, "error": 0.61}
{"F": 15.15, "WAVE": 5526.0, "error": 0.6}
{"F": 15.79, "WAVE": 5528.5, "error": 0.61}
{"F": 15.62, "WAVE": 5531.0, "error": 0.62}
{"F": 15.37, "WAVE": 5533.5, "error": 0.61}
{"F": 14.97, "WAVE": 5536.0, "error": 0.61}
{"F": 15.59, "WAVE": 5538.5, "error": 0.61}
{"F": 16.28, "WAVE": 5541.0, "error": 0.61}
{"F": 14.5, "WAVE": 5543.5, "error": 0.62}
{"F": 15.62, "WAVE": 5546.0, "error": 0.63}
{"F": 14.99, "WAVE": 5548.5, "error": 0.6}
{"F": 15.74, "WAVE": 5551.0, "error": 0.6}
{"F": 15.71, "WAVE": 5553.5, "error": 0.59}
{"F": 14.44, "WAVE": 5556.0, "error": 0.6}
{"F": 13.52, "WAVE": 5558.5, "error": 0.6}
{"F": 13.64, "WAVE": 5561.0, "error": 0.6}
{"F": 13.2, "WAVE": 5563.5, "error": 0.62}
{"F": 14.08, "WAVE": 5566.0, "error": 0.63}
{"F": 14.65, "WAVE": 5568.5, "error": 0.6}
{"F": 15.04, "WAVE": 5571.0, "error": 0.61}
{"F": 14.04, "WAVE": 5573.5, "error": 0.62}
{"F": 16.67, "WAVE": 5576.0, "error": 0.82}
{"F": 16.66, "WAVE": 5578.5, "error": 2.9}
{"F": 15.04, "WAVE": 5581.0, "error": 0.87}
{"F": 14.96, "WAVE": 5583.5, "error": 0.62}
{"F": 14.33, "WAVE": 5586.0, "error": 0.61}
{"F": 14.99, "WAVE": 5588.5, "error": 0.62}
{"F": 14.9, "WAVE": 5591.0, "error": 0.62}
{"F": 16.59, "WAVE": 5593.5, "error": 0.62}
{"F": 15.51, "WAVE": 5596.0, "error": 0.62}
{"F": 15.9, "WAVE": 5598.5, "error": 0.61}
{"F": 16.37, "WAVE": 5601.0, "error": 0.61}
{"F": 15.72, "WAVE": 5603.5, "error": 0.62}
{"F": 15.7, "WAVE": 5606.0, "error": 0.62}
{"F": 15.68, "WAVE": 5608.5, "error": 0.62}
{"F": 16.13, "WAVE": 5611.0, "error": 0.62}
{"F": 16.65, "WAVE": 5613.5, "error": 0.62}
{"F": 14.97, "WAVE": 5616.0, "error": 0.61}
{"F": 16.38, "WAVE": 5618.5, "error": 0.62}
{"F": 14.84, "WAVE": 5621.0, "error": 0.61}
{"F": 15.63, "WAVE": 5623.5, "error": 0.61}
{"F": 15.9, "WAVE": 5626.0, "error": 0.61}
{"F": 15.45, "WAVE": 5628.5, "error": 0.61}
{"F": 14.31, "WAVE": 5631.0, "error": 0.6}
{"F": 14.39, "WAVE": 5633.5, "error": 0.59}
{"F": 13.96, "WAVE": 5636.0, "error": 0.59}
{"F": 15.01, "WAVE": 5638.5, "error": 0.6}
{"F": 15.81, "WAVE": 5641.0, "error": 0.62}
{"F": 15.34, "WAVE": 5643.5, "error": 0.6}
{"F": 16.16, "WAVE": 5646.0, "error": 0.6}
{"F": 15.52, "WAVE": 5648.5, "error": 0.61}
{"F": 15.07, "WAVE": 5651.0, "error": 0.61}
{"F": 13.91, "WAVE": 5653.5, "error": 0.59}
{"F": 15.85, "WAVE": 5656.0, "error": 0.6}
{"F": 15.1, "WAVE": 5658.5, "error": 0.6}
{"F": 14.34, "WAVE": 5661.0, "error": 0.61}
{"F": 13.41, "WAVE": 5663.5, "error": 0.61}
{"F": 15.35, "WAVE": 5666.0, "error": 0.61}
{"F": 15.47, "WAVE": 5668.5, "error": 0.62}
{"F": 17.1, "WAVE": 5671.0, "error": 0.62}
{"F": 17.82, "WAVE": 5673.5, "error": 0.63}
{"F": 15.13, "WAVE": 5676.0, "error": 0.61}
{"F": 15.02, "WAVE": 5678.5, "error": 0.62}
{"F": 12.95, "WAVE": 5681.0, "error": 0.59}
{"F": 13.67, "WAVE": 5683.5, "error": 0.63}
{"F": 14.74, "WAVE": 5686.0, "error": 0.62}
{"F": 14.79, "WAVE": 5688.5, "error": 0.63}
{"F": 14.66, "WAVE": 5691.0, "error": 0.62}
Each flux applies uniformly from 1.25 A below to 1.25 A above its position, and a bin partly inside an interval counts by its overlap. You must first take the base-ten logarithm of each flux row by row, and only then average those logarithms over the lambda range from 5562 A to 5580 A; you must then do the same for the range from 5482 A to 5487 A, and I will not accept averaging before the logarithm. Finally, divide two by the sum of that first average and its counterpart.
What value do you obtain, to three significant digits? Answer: 0.844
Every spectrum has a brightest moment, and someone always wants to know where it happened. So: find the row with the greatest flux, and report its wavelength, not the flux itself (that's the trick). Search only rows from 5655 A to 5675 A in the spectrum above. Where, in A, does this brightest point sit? 5673.5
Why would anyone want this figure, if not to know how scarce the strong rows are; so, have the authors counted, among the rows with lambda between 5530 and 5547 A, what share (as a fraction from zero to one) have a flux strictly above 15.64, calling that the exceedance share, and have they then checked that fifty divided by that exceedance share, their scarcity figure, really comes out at 350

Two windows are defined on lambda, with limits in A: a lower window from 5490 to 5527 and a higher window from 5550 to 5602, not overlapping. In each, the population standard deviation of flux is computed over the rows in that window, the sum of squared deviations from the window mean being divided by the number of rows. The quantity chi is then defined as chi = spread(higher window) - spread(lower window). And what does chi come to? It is 0.29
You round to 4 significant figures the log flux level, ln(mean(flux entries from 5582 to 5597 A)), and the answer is 2.722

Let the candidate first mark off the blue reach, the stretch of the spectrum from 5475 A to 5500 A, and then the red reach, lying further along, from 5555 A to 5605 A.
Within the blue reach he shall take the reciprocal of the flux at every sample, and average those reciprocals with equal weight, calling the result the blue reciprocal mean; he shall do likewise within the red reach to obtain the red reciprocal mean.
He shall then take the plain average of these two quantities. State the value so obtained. 0.0646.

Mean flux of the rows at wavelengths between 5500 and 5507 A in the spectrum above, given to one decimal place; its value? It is 16.1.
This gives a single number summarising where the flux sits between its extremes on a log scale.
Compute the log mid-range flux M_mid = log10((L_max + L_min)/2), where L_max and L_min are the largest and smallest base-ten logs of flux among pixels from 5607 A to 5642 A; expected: 0.073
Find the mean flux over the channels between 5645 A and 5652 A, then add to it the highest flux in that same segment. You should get 31.7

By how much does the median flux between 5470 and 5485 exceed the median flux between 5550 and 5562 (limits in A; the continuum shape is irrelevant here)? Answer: 1.4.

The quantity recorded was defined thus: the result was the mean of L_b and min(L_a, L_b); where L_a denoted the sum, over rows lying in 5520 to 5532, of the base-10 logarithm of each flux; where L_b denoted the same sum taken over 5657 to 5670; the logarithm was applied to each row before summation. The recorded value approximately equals 5.84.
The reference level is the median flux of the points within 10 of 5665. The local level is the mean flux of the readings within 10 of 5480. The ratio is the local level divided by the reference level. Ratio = 1.04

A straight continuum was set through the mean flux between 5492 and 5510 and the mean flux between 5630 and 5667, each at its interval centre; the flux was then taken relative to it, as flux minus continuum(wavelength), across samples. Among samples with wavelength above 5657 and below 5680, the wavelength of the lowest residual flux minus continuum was 5663.5 A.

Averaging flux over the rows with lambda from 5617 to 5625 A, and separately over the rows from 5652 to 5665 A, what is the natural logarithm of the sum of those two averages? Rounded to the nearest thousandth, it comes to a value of 3.406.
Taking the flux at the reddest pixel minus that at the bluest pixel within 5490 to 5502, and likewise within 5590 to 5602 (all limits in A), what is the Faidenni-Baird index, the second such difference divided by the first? -1.0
